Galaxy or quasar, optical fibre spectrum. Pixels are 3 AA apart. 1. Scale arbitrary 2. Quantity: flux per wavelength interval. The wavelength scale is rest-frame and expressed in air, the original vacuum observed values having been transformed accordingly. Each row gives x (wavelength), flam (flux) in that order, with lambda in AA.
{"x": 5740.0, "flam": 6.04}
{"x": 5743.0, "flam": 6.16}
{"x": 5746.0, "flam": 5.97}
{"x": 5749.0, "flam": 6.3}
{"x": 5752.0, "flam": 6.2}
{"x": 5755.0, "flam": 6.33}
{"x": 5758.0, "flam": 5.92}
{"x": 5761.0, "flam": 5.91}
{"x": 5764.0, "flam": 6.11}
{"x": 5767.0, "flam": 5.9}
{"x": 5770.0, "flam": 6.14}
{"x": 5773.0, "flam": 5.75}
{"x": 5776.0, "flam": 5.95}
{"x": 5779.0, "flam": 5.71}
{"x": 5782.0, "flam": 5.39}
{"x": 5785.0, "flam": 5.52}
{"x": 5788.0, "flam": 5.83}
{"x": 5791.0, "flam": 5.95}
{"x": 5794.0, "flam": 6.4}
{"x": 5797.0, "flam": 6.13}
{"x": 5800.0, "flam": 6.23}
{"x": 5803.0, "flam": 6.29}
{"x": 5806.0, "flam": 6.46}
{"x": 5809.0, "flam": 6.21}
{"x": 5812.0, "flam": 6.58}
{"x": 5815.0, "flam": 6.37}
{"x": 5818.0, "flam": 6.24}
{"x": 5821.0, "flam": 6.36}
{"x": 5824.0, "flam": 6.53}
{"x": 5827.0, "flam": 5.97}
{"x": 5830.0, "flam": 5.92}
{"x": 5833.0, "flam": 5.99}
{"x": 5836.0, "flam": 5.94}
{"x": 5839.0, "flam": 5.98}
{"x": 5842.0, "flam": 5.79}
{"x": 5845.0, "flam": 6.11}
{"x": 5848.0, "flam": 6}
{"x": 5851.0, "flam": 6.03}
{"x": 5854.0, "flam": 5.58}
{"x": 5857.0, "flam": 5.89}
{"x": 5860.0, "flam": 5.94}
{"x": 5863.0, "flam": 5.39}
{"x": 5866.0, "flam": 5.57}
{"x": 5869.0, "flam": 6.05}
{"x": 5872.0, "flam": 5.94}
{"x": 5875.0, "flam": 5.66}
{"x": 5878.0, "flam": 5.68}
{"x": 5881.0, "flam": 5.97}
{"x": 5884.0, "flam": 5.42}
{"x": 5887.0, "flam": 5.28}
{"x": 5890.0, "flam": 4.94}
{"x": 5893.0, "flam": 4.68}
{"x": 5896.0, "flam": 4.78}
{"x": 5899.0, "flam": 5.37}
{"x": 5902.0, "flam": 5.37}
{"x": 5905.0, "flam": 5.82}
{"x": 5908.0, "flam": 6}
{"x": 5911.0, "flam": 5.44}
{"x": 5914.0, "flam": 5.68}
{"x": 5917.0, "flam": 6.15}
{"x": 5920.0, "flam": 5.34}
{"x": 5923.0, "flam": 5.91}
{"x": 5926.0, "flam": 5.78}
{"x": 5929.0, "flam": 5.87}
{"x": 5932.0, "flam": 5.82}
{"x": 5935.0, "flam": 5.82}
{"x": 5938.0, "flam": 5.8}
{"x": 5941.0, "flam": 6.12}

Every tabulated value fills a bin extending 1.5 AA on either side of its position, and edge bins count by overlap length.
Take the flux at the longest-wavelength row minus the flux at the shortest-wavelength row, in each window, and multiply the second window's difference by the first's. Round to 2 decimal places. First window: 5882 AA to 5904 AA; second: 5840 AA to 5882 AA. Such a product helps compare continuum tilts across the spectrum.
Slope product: -0.01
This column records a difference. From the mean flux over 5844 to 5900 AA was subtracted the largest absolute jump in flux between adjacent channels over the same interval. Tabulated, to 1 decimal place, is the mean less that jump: 5.0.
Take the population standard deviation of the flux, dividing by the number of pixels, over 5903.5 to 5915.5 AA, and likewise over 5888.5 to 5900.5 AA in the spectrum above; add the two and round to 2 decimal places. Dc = 0.47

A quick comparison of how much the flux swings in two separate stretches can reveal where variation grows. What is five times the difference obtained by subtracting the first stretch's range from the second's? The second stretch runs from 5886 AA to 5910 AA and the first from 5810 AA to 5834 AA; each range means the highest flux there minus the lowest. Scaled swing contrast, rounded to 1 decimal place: 3.3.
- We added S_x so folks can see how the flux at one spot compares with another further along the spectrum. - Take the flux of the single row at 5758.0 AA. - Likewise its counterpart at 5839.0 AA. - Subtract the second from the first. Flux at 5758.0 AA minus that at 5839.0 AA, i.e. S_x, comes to -0.1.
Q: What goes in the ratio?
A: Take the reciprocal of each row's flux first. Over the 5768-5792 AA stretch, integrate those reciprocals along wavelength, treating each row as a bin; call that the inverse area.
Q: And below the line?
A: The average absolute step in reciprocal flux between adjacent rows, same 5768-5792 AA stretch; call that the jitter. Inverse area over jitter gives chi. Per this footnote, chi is 562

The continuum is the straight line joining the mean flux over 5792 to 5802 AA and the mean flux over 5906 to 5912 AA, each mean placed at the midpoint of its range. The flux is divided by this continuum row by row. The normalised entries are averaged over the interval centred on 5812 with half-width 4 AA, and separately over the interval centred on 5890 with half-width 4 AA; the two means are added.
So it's 1.89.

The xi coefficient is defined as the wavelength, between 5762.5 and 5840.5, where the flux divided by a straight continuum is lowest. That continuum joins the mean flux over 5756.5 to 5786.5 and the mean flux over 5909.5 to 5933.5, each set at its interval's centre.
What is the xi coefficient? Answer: 5782.0 AA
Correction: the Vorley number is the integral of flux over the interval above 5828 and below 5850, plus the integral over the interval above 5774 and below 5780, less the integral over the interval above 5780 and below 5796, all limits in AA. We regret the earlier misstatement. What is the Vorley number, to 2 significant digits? 73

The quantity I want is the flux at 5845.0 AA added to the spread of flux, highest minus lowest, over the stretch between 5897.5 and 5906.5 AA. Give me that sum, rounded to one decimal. 6.6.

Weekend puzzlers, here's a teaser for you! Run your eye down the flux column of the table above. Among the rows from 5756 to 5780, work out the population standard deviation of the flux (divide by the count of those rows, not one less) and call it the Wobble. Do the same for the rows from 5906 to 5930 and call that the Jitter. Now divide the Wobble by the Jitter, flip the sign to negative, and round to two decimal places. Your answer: -0.55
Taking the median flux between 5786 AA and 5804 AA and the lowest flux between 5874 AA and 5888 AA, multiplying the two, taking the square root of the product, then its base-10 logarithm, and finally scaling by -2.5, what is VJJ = -1.89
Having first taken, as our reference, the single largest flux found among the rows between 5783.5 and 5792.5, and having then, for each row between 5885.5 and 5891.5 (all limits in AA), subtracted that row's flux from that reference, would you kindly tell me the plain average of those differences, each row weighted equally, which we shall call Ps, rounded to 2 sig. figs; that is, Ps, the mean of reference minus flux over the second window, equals 0.84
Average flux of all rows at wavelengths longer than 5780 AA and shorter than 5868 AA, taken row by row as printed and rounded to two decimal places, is 6.02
